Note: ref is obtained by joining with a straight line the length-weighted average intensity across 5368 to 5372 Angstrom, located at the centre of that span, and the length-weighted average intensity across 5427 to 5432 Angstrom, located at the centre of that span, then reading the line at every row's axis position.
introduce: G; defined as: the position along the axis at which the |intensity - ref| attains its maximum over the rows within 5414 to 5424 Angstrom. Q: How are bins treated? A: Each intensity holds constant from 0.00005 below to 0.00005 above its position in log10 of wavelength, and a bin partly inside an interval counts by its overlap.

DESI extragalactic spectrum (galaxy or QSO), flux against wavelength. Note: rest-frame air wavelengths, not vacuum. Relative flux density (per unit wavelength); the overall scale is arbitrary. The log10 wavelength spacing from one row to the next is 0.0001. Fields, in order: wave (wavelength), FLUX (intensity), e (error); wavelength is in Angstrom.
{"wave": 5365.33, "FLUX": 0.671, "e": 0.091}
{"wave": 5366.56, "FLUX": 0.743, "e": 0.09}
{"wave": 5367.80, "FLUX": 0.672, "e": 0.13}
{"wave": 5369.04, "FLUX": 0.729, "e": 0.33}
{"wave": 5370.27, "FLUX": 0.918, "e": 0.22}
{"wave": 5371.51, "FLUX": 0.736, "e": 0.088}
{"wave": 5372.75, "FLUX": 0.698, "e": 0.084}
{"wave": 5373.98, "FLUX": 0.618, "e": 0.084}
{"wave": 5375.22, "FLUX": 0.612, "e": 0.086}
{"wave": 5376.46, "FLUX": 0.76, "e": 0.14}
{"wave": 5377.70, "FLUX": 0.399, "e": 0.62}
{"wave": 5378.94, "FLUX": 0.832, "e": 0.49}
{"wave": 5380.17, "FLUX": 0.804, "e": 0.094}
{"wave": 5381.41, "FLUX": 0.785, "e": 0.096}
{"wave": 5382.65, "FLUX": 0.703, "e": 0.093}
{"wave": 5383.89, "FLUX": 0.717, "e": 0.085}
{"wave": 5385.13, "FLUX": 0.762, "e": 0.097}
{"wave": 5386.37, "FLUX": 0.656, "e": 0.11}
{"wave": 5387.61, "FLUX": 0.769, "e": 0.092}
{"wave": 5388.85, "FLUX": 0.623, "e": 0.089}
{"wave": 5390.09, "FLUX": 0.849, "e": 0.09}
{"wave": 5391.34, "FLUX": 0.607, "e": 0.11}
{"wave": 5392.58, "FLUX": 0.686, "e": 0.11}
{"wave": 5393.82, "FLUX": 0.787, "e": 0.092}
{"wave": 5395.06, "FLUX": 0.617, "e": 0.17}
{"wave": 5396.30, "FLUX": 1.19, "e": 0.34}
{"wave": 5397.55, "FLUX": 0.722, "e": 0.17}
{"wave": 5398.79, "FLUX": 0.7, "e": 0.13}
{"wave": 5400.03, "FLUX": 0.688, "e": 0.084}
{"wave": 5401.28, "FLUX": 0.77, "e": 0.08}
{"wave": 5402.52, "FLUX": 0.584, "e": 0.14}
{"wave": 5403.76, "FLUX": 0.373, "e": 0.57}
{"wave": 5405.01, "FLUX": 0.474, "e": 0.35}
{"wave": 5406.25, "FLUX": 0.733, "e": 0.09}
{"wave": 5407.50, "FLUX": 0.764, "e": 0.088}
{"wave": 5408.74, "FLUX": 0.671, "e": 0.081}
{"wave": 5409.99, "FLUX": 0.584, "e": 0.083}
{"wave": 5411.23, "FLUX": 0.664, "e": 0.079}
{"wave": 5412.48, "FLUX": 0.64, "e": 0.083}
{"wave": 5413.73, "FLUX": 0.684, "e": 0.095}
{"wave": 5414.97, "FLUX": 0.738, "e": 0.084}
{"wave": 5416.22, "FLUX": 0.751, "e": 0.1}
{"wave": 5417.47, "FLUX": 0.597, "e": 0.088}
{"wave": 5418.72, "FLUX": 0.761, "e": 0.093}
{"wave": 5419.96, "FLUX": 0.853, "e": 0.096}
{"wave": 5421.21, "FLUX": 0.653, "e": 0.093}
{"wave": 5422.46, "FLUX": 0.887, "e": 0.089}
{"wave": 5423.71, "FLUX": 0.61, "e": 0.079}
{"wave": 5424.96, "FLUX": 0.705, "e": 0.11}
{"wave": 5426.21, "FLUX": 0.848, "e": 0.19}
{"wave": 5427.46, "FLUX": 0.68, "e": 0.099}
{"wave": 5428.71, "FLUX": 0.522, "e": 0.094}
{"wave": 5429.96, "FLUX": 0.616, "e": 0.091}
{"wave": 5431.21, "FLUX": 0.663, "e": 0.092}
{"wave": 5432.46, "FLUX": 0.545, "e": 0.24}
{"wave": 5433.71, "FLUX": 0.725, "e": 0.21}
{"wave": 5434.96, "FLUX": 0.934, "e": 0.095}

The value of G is 5422.46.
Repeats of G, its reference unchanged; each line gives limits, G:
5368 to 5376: 5375.22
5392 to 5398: 5396.30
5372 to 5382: 5377.70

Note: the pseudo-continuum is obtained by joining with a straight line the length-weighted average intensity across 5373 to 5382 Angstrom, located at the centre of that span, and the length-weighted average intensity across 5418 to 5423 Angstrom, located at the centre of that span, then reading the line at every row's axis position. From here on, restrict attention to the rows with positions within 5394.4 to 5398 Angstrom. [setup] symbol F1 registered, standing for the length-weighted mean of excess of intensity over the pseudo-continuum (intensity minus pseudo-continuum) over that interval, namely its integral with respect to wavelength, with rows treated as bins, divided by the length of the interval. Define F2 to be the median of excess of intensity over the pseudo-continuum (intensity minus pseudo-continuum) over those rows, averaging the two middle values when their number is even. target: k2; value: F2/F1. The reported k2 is -0.1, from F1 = 0.12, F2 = -0.01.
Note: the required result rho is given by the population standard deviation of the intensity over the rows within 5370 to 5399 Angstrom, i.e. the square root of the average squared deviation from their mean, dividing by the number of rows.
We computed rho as 0.140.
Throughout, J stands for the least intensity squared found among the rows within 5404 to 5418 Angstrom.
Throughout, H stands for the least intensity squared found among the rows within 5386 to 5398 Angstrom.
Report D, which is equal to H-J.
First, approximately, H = 0.37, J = 0.22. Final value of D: 0.14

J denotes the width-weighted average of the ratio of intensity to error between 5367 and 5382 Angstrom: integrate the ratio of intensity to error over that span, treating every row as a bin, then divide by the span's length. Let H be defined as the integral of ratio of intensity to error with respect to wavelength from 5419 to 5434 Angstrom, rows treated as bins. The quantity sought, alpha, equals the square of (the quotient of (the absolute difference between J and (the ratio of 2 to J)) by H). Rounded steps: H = 97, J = 5.6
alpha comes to 0.0029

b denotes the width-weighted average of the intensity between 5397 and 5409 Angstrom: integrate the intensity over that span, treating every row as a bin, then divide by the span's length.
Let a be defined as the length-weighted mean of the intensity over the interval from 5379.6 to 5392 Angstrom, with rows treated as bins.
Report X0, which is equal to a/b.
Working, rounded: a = 0.73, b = 0.647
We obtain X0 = 1.12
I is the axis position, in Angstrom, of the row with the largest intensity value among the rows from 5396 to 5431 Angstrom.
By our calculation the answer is 5396.30 Angstrom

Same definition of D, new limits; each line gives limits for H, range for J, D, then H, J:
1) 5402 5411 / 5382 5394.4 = -0.23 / 0.14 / 0.37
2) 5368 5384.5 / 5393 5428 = 0.02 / 0.16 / 0.14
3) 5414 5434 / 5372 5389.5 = 0.11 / 0.27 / 0.16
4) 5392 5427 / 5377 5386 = -0.02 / 0.14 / 0.16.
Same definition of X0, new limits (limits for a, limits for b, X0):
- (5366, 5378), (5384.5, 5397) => 0.92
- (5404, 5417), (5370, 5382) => 0.93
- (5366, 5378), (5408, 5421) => 1.00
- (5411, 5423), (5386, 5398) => 0.96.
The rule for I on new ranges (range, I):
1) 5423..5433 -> 5426.21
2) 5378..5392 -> 5390.09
